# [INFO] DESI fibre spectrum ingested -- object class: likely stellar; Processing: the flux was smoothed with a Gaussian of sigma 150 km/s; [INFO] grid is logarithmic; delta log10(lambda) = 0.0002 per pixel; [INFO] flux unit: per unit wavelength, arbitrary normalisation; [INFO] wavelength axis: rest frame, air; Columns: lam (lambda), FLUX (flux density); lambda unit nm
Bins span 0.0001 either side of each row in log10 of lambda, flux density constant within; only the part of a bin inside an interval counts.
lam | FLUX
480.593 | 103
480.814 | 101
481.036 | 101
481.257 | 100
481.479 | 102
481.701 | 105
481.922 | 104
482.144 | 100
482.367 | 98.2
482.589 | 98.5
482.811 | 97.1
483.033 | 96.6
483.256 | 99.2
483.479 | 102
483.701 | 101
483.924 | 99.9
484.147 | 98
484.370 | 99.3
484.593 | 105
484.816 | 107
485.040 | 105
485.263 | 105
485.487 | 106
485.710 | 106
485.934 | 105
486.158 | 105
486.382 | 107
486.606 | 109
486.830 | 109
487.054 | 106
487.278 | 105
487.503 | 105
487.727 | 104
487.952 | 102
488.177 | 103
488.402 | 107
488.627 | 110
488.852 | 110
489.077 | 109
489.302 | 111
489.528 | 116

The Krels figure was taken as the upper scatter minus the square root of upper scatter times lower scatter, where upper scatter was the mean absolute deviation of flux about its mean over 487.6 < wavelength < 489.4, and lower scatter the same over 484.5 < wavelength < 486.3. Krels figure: 1.6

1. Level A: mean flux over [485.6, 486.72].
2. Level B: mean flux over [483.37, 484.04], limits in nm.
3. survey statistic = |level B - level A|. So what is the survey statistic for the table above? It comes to 5.4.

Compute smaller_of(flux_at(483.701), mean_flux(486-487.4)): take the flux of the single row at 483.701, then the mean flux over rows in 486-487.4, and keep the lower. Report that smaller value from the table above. 101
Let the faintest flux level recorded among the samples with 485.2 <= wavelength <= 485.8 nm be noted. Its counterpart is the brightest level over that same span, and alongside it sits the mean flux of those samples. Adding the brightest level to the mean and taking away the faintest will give 106.7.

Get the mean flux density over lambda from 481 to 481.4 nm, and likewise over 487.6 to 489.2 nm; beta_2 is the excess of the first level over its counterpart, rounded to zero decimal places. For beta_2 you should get -6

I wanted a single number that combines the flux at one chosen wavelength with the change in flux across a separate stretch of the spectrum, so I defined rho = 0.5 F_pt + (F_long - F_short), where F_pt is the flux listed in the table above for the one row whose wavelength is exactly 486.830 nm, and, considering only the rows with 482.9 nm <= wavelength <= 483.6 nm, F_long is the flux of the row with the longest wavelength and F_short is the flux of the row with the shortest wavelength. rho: 60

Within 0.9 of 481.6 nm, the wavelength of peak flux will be 481.701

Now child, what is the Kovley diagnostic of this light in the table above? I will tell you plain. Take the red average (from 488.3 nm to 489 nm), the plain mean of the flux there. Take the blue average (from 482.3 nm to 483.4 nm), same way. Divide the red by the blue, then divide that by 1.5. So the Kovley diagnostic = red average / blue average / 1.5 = 0.742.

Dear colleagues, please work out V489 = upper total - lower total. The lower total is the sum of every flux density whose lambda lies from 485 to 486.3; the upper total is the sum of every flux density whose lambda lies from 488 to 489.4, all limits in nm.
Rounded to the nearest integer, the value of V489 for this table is 18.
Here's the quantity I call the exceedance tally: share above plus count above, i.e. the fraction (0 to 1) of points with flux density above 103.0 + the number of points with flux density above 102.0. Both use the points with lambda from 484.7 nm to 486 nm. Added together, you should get 7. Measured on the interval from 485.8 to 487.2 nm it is 7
